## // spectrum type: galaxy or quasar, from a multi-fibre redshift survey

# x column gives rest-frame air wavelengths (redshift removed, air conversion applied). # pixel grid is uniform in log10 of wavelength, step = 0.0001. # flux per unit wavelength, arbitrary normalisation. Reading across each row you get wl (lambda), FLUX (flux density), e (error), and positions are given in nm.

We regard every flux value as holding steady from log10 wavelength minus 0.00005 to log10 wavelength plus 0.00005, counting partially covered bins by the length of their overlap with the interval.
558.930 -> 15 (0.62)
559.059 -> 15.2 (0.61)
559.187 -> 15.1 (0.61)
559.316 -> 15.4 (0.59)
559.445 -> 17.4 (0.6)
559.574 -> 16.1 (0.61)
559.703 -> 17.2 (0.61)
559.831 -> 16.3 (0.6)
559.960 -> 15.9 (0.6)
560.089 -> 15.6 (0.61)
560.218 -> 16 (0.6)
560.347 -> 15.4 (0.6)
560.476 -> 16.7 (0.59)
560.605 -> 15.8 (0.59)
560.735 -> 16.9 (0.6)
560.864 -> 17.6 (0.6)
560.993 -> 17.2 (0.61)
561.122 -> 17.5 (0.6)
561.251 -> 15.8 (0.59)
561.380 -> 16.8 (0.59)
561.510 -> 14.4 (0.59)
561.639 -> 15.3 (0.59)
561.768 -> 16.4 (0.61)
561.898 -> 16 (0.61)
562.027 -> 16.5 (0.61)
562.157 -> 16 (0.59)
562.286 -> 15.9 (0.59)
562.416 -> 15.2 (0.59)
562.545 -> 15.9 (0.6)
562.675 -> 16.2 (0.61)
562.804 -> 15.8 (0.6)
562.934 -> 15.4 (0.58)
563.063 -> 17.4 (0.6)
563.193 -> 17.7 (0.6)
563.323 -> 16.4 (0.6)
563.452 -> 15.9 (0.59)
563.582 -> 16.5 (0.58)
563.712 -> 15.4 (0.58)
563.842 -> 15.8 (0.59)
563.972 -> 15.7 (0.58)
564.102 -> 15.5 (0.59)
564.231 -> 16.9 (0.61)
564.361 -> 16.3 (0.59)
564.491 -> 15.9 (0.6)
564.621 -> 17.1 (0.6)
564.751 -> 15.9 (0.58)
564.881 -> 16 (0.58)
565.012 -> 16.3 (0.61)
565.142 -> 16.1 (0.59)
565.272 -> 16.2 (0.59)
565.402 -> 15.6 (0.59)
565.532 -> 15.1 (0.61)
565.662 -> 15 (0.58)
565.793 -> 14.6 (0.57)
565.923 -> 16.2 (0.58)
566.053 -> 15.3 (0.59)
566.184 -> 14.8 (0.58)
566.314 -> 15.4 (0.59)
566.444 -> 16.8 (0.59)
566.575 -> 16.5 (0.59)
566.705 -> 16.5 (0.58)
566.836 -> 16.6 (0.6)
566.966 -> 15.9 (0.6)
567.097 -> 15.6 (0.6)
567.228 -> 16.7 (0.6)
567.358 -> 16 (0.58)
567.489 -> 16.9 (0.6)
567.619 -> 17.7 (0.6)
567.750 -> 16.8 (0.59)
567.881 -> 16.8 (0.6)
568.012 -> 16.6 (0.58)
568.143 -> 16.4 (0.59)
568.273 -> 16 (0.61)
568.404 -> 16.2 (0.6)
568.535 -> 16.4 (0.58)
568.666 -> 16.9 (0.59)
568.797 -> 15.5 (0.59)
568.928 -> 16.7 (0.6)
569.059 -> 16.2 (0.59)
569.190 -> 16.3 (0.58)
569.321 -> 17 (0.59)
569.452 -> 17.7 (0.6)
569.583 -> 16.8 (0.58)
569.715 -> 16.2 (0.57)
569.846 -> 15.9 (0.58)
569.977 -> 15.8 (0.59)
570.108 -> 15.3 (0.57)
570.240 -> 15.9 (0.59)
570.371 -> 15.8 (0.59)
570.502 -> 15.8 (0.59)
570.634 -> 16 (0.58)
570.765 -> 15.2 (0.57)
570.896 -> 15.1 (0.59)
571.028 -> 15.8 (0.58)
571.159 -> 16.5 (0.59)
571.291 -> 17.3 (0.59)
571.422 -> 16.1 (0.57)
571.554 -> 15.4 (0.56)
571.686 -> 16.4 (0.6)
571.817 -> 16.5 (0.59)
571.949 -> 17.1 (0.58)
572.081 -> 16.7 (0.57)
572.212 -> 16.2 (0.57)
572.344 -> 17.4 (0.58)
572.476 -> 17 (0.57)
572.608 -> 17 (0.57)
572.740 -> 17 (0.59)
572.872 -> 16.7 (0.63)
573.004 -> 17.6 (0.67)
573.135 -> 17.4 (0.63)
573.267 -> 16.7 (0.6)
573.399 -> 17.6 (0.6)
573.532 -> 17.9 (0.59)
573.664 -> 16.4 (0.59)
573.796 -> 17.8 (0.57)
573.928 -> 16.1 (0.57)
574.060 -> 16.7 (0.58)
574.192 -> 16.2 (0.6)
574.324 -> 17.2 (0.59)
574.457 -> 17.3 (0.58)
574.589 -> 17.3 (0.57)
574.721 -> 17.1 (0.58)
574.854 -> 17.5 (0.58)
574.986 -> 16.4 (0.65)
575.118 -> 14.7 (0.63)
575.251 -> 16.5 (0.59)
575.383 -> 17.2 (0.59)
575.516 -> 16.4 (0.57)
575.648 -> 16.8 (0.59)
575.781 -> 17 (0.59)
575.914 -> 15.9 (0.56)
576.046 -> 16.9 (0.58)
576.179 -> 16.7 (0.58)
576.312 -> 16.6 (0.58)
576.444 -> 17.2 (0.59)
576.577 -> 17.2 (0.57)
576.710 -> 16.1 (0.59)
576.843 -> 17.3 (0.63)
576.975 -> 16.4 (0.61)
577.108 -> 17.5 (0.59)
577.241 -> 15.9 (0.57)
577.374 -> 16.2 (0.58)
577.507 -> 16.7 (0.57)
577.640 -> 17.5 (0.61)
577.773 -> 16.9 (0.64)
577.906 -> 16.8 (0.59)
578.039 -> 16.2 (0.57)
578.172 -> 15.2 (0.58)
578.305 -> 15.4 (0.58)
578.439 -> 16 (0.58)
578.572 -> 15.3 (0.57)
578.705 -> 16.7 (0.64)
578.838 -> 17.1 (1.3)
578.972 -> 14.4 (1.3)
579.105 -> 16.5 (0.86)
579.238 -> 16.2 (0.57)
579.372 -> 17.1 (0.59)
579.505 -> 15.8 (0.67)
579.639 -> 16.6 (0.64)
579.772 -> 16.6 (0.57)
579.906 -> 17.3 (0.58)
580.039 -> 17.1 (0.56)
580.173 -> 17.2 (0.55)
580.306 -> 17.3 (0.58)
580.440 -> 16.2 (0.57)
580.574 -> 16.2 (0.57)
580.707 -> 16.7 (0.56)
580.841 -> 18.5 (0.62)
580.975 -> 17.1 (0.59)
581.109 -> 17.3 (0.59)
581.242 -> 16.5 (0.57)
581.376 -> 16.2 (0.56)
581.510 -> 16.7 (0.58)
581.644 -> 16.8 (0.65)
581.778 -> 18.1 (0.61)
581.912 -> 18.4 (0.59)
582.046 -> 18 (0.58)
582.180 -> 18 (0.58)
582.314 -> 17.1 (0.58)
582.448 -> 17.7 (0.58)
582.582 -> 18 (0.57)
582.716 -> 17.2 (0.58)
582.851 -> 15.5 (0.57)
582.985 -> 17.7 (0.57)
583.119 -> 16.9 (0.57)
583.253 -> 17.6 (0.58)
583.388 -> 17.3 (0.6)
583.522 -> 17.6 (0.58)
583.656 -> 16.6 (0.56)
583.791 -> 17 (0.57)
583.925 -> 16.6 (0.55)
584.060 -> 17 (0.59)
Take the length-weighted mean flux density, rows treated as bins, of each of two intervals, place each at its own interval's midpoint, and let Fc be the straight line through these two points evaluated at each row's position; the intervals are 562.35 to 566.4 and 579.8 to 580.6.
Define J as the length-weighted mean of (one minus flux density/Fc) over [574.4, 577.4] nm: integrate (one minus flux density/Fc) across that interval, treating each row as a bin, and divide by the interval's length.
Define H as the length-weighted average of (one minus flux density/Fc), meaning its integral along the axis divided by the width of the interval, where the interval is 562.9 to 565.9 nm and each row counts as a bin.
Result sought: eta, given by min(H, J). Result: -0.007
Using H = -0.007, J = -0.004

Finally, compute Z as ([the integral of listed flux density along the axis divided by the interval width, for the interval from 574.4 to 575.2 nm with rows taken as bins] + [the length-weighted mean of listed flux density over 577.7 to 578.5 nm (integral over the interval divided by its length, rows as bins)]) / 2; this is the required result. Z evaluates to 16.4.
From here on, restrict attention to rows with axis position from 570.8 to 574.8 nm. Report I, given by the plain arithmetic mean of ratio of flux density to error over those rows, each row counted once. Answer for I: 28.6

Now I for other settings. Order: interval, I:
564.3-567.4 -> 27.0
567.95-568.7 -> 27.8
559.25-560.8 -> 27.0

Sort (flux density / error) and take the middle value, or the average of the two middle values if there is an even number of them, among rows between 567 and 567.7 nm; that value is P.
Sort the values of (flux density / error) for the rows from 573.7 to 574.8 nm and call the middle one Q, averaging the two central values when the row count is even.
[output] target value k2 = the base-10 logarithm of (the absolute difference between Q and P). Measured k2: 0.2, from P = 27.8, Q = 29.3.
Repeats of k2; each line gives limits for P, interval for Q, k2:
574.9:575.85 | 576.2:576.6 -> -0.2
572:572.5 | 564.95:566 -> 0.5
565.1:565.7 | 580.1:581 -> 0.5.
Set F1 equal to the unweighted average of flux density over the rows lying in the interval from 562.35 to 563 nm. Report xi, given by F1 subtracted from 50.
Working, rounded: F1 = 15.7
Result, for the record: 34.3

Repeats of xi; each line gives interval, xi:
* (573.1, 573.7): 32.8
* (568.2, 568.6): 33.8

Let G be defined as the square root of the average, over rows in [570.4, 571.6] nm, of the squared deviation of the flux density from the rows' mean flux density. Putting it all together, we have 0.65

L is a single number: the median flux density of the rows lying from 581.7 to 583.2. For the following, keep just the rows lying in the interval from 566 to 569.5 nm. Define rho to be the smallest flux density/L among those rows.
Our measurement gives 0.836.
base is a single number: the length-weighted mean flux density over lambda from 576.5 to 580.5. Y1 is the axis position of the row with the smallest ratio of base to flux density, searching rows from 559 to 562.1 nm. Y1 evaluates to 560.864 nm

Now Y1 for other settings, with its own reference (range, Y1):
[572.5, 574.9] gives 573.532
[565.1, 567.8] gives 567.619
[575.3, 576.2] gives 575.383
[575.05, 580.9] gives 580.841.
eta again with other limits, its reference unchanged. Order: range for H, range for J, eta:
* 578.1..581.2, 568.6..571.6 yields 0.008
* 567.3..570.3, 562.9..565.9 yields -0.015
